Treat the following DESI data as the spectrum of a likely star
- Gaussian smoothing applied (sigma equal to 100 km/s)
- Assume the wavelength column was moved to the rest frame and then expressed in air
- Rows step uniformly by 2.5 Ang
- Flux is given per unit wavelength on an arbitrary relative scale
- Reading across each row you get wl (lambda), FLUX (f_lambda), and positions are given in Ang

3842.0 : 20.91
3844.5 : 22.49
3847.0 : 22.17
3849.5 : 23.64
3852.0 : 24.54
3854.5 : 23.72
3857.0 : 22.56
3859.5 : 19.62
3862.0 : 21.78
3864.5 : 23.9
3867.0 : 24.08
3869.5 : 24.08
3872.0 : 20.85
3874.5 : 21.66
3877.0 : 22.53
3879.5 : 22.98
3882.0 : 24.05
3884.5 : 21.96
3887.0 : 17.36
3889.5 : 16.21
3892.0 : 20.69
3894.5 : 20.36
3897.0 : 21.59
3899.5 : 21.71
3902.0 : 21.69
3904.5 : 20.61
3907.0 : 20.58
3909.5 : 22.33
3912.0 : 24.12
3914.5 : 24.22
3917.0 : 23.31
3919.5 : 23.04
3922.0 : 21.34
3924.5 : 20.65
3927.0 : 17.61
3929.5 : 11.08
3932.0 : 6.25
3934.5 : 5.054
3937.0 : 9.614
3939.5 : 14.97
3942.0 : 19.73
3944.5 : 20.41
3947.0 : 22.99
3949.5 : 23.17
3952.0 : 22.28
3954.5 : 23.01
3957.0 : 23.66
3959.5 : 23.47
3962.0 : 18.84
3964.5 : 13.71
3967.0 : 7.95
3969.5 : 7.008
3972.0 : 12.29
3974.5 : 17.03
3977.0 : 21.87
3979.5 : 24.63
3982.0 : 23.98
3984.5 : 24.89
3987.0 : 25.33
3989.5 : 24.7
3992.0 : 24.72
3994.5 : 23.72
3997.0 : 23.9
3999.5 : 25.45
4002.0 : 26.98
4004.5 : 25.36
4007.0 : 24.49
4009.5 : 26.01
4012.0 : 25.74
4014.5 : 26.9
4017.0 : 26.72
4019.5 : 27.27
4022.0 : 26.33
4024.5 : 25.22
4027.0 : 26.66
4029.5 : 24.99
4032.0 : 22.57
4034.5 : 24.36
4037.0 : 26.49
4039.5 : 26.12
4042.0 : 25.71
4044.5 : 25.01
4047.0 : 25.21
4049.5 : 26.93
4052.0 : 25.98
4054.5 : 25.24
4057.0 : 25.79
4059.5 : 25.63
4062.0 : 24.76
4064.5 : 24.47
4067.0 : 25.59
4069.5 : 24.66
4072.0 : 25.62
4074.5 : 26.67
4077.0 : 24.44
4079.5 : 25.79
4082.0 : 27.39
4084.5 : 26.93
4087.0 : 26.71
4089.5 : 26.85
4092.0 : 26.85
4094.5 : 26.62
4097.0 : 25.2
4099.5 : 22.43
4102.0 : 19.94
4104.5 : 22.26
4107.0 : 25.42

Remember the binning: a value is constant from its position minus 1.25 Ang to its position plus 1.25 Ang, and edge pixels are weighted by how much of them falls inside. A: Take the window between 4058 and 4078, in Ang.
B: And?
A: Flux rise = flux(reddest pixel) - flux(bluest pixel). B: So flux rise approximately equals -1.2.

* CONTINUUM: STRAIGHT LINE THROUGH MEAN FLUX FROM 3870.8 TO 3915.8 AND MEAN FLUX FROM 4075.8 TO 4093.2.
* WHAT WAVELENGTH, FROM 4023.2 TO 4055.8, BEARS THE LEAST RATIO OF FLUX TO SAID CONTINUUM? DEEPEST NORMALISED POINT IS 4032.0 Ang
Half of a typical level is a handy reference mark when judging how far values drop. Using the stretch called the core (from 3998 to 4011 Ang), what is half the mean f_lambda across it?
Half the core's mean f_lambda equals 12.8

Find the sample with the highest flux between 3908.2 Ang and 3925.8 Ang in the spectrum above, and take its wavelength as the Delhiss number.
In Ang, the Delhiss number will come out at 3914.5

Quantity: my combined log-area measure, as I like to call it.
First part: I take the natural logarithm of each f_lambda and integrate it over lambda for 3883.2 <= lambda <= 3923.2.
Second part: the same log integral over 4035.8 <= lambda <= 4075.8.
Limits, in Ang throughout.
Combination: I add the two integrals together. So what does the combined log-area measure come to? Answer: 252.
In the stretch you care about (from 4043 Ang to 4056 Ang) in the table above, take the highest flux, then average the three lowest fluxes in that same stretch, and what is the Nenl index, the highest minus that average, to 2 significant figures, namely 1.8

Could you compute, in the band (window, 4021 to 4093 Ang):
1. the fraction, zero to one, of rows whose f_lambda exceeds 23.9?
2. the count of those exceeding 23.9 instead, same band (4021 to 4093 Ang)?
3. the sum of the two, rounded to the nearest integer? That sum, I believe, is 29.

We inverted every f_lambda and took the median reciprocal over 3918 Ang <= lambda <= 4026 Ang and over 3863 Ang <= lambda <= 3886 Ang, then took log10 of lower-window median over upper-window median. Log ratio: 0.00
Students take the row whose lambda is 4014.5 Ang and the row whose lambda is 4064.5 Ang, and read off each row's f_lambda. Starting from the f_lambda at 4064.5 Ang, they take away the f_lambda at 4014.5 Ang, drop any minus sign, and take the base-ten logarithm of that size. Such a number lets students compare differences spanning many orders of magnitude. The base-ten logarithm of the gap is 0.39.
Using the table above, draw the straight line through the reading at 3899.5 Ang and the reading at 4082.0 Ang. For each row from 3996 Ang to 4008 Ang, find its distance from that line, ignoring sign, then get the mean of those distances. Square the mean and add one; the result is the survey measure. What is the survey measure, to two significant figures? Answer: 1.8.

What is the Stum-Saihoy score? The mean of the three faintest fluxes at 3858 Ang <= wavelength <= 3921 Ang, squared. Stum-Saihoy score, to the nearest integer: 314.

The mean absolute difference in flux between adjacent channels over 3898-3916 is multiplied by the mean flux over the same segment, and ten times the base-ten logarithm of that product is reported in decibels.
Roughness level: 12.5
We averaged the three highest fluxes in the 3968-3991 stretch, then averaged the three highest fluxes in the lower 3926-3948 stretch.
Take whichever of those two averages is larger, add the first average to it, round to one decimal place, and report 49.9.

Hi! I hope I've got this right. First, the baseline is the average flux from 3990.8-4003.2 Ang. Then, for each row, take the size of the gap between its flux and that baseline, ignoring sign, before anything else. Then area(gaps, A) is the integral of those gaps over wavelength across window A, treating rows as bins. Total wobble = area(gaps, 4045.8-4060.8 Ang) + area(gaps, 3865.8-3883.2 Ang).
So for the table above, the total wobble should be 49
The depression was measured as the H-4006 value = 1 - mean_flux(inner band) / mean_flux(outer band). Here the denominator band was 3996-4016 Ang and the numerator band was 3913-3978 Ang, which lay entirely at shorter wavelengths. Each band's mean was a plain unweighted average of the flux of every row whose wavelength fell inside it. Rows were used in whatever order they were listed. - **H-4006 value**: 0.32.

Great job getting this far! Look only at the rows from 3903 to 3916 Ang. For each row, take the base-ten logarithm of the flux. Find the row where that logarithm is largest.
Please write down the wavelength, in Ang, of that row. 3914.5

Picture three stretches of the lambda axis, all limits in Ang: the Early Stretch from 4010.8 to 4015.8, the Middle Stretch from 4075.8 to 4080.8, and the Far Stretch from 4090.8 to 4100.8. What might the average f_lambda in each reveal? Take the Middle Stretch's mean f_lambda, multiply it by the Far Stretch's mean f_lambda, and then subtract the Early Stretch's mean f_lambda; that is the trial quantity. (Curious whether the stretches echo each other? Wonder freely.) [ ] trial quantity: 608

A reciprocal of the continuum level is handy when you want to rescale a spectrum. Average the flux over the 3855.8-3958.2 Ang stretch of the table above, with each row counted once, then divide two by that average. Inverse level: 0.099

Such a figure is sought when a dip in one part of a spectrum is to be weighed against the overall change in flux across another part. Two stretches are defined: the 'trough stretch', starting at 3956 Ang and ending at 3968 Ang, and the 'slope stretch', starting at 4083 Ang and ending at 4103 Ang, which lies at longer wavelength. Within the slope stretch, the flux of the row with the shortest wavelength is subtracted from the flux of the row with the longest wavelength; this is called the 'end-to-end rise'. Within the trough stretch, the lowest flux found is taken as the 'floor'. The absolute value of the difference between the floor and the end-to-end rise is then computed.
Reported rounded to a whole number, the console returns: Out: 15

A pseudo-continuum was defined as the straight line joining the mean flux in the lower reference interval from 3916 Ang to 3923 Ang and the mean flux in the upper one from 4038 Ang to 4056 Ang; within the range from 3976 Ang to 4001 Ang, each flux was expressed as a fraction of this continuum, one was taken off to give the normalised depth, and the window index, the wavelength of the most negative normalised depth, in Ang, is 3977.0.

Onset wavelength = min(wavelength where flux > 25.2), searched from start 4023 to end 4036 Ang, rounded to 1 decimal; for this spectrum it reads 4024.5 Ang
